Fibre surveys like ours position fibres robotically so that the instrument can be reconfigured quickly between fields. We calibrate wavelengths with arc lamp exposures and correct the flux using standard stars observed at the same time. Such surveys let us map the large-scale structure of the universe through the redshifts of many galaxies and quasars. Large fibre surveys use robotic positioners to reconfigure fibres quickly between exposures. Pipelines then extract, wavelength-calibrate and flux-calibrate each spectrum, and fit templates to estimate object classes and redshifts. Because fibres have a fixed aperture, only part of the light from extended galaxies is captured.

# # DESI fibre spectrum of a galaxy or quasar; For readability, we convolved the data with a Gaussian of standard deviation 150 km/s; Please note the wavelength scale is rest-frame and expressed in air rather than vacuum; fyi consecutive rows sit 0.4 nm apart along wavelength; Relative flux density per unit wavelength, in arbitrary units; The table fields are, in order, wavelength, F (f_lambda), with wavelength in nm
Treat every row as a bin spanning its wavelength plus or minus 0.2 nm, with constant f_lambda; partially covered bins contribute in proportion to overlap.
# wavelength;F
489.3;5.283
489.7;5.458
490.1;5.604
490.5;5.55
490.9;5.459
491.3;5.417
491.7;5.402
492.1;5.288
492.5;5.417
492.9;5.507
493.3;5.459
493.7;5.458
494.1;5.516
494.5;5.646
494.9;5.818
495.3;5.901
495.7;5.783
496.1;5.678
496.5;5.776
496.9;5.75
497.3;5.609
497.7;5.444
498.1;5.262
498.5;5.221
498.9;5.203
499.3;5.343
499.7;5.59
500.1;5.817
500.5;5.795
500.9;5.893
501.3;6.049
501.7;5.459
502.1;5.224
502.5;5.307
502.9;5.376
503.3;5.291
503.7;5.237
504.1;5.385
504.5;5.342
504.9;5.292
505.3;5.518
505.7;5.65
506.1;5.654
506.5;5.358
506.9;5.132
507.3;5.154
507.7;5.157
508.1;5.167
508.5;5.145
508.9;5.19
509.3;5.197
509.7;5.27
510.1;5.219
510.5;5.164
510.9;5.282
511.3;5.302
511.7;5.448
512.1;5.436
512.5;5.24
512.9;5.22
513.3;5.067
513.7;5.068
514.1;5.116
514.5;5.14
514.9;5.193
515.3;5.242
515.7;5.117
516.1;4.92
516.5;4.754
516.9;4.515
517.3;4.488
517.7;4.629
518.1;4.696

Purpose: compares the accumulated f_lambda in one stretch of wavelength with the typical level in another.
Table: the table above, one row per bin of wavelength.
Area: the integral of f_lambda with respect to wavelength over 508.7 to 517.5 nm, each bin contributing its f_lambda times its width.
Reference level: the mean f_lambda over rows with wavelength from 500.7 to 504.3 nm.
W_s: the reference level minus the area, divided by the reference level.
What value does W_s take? -7.2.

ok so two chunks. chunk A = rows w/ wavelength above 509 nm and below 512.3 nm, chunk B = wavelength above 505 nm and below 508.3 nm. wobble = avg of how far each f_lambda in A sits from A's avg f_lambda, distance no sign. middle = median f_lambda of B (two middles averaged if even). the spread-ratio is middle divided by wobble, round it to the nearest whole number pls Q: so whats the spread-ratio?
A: 66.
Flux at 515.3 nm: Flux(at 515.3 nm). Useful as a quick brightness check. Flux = 5.242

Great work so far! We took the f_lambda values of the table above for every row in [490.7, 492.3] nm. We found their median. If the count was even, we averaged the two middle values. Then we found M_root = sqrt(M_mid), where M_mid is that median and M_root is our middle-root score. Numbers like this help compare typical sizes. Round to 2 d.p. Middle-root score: 2.33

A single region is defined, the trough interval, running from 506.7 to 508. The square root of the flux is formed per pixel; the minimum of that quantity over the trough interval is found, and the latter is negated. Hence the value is -2.27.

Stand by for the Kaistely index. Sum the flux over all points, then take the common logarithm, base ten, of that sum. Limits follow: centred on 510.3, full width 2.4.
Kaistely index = 1.50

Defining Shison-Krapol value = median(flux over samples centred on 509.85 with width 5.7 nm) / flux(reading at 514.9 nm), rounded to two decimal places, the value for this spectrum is 1.00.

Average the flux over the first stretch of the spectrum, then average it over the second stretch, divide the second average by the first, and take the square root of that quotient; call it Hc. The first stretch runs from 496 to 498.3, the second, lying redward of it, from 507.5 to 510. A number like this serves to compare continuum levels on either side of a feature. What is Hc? 0.964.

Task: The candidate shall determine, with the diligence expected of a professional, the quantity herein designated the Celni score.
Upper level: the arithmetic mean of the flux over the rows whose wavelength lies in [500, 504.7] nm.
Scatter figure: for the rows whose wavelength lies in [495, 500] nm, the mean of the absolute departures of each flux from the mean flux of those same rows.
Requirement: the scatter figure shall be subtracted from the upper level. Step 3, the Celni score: 5.3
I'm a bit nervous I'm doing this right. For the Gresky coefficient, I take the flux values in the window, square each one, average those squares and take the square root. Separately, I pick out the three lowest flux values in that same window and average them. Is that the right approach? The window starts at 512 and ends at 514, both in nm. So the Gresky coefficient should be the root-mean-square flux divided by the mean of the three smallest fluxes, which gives 1.02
